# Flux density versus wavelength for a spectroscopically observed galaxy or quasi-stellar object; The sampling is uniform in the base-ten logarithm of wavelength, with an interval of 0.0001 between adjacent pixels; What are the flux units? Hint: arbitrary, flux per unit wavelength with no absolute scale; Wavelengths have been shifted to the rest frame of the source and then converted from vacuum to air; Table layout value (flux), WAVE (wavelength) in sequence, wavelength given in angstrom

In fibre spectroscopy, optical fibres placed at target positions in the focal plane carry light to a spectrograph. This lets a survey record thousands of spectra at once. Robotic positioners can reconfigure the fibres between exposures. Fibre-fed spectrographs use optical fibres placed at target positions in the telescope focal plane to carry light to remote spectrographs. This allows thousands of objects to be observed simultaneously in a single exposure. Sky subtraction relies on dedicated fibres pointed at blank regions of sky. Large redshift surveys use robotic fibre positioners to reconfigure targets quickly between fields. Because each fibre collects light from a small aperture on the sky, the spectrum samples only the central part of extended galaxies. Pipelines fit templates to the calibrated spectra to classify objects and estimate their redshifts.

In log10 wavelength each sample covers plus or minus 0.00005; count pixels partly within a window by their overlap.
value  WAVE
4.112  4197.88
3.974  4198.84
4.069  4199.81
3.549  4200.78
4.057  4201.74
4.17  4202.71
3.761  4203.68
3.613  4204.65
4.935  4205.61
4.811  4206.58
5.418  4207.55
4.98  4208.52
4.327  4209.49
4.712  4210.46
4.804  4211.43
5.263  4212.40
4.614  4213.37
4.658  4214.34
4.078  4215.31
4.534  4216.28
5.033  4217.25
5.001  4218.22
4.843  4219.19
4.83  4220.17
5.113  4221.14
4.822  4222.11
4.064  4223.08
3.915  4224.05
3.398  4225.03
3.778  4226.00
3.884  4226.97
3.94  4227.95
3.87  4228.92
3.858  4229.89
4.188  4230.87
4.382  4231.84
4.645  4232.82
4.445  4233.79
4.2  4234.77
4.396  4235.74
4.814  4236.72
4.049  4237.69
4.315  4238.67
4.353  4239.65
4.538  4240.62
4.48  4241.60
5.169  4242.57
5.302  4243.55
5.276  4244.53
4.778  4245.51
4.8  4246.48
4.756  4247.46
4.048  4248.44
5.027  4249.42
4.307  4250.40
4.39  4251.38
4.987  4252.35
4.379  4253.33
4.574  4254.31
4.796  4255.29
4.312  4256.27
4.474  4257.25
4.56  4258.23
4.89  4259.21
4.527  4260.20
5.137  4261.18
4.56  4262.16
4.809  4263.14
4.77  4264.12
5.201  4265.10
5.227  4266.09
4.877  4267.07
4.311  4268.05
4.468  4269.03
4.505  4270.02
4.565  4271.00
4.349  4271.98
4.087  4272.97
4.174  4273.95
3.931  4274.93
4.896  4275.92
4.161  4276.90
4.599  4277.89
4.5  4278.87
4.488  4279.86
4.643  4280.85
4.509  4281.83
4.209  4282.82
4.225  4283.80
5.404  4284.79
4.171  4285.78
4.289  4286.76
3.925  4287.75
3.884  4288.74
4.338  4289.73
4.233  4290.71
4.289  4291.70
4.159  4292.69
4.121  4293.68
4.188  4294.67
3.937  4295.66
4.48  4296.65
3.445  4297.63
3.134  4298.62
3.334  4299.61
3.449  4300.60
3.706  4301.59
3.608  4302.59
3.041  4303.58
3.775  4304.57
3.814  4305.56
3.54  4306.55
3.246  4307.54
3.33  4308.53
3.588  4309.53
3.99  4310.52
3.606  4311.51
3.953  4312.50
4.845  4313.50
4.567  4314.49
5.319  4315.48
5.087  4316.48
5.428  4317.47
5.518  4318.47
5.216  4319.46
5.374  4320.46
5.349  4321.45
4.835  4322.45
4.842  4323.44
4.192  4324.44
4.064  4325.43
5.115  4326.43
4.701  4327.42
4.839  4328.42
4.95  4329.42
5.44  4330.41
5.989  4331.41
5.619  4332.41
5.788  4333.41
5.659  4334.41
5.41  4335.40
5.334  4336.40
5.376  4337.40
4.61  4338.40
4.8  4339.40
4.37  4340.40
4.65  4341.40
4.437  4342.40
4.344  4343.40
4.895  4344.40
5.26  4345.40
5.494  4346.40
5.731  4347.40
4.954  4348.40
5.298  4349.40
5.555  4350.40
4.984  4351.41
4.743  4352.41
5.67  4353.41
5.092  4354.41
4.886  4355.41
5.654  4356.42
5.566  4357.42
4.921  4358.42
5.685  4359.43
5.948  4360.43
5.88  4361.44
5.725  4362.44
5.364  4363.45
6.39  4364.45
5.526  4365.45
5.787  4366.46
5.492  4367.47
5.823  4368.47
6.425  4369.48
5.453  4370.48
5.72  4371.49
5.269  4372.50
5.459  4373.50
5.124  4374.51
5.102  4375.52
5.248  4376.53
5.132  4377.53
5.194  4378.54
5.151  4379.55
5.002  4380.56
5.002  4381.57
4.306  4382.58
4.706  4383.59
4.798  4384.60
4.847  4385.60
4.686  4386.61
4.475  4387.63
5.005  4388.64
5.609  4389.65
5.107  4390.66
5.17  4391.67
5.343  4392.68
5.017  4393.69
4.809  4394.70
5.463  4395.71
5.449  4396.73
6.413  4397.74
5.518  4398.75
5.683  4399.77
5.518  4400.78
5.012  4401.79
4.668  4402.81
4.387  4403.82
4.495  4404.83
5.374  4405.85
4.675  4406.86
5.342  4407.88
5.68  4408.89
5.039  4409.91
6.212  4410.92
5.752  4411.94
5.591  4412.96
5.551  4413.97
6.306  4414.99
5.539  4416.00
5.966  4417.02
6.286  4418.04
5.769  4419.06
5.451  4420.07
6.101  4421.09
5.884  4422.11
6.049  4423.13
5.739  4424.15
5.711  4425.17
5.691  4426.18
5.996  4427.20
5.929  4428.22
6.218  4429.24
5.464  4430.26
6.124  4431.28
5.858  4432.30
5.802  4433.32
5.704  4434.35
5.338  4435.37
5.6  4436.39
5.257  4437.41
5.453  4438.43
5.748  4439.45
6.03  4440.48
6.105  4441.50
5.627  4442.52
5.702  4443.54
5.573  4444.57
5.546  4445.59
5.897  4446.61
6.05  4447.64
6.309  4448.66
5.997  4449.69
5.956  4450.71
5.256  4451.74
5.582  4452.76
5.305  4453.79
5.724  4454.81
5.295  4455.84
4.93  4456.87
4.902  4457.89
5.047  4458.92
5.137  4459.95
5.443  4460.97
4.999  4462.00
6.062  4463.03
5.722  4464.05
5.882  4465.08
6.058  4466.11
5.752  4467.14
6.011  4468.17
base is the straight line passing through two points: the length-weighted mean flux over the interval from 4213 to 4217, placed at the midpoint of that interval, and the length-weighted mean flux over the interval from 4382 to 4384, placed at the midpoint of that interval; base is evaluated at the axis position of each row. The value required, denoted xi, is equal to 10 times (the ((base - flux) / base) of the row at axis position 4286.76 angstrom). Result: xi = 0.5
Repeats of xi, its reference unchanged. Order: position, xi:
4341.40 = -0.3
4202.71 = 0.7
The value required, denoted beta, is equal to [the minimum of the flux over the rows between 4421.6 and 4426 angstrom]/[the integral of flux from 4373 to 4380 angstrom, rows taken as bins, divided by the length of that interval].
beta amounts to 1.10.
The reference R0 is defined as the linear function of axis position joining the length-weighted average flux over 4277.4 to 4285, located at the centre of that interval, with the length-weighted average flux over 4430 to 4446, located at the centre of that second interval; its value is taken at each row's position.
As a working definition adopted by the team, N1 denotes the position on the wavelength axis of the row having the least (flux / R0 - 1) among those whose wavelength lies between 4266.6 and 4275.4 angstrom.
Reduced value 4274.93 angstrom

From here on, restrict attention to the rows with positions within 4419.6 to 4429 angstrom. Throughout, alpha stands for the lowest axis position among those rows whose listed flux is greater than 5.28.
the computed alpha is 4420.07 angstrom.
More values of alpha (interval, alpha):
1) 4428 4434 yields 4428.22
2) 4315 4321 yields 4315.48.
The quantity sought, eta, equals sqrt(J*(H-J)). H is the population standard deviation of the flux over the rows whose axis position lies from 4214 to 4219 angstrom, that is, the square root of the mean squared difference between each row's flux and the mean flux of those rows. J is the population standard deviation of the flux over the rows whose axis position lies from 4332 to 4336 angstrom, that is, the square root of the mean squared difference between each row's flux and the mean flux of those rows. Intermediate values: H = 0.35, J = 0.14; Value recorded 0.17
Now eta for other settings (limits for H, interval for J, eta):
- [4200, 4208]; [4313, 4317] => 0.32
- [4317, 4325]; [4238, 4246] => 0.10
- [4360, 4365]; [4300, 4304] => 0.14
